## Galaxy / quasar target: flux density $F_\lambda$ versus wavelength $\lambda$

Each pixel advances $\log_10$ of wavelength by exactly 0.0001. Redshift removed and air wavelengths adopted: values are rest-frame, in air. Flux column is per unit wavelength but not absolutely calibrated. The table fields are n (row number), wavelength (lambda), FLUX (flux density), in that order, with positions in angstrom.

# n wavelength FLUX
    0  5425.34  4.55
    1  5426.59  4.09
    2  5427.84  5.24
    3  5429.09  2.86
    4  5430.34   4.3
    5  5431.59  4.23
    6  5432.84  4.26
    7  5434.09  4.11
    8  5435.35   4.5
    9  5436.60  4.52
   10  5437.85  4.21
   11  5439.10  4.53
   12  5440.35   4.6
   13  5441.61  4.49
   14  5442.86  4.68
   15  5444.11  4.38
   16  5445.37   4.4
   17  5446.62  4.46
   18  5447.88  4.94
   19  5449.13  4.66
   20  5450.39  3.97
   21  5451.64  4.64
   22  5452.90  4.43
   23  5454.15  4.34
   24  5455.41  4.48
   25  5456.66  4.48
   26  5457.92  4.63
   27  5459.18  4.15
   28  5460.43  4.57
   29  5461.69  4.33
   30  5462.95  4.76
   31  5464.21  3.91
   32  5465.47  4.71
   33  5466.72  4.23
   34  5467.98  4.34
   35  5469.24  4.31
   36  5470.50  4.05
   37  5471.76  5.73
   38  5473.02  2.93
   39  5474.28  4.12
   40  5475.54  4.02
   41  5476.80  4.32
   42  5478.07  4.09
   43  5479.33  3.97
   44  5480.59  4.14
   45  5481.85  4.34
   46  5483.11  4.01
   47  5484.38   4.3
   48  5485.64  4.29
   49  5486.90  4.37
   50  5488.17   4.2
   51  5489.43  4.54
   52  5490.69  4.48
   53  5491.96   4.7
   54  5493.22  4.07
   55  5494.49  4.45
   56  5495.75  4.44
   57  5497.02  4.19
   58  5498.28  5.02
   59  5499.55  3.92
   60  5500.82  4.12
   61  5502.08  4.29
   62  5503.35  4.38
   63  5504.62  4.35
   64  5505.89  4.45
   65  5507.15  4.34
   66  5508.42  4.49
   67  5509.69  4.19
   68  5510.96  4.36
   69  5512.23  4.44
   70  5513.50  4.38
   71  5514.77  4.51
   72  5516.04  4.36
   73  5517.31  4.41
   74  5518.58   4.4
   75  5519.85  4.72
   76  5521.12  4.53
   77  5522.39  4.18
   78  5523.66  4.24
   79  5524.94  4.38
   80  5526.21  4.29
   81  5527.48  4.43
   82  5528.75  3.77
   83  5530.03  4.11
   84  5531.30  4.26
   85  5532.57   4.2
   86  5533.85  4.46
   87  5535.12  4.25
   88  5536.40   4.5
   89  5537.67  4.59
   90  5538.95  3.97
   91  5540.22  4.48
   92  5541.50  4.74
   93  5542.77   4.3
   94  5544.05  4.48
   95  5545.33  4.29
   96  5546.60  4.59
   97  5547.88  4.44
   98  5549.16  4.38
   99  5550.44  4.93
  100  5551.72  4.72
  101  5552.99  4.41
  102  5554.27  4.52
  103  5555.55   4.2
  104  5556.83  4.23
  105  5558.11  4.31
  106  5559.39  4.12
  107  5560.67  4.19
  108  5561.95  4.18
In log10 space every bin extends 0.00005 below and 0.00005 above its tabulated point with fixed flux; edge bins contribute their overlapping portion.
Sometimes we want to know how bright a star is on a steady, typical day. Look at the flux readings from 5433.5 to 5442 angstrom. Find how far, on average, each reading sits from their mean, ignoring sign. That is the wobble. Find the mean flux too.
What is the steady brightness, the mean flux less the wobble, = 4.27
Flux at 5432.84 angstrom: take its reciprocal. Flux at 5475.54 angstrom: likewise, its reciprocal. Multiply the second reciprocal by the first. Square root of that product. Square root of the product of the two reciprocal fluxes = 0.242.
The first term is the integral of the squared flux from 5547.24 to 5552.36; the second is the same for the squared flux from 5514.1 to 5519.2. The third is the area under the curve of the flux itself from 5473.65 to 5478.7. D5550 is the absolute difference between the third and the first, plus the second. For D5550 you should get 188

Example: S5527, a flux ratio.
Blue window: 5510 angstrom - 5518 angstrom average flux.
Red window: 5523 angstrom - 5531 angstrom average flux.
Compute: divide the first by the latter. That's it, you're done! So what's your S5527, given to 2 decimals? 1.05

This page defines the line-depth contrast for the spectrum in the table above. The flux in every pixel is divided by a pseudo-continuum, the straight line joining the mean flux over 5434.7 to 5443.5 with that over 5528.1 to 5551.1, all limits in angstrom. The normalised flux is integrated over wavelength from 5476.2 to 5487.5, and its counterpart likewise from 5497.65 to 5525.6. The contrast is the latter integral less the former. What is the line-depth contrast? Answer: 17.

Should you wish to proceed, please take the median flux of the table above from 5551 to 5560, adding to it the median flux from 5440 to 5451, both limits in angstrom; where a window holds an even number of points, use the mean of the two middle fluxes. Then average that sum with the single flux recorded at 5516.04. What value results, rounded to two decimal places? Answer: 6.58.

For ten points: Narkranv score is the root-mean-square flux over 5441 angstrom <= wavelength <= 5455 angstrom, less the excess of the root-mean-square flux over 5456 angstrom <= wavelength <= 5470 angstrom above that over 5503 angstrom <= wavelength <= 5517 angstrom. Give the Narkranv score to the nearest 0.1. 4.5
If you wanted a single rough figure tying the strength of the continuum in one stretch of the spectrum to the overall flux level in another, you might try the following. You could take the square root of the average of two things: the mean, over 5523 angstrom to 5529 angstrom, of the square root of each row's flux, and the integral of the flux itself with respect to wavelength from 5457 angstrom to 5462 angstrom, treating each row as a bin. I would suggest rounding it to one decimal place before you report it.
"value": 3.5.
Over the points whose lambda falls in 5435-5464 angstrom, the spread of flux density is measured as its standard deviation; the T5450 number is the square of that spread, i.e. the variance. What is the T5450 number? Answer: 0.04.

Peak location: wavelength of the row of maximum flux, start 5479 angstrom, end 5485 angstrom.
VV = 5481.85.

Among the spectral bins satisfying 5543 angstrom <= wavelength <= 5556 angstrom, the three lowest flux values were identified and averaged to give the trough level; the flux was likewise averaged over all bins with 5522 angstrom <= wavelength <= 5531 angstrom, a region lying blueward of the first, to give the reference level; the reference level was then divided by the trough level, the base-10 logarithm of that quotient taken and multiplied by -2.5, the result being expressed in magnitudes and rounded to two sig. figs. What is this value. 0.023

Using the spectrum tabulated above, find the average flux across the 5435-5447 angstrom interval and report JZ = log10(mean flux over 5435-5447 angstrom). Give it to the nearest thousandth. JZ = 0.651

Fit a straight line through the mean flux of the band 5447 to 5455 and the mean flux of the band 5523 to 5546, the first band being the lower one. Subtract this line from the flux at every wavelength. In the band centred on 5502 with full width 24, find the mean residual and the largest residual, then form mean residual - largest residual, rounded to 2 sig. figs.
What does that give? -0.64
